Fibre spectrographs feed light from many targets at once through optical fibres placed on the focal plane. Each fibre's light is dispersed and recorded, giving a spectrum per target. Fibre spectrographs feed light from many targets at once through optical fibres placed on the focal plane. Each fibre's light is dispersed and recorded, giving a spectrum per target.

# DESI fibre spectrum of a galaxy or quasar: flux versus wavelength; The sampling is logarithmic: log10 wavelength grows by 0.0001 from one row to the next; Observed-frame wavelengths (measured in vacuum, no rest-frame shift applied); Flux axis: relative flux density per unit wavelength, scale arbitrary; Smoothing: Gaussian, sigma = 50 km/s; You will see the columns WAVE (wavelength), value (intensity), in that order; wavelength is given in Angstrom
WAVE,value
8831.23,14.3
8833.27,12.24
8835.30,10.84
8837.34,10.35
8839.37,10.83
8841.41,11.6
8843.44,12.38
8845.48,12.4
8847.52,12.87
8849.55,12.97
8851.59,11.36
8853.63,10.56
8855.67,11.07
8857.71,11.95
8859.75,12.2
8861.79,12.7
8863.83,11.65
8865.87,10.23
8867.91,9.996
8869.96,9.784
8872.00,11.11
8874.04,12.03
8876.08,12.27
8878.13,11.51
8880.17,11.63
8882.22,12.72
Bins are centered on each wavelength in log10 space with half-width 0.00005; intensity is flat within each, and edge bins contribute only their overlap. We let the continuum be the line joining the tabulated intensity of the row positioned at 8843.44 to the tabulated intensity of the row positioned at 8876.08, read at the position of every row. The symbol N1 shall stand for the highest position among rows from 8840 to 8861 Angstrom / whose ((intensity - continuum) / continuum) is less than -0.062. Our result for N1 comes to 8855.67 Angstrom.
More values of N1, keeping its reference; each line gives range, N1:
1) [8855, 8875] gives 8872.00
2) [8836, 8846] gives 8841.41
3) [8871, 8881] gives 8872.00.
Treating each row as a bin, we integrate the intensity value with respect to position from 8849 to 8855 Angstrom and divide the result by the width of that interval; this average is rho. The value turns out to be 11.5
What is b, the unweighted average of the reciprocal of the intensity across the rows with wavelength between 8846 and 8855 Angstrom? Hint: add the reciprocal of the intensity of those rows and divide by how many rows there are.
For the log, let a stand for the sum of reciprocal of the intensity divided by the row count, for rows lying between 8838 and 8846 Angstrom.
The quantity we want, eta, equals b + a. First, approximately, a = 0.085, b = 0.0844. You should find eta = 0.169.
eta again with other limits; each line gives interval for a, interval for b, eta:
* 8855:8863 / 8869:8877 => 0.173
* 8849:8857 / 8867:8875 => 0.181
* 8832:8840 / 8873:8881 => 0.175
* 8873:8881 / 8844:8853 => 0.165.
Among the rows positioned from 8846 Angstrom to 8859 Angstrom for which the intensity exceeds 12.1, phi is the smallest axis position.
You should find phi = 8847.52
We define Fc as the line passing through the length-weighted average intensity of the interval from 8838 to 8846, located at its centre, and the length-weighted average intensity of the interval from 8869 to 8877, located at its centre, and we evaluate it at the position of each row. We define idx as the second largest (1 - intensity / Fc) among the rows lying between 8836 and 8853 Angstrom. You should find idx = 0.08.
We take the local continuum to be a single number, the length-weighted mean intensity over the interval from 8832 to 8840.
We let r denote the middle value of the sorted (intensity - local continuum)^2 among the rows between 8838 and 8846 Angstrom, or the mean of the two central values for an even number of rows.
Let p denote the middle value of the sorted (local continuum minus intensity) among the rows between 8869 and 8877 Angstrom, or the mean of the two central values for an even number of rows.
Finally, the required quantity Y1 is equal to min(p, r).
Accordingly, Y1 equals -0.4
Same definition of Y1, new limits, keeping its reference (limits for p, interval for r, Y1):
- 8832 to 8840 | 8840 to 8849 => 0.3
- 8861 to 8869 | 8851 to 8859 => 0.2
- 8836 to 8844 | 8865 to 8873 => 0.0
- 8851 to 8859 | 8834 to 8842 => 0.0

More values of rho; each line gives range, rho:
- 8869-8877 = 11.3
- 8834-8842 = 10.9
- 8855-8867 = 11.6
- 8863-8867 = 10.9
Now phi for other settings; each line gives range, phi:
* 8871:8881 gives 8876.08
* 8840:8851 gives 8843.44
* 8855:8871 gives 8859.75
